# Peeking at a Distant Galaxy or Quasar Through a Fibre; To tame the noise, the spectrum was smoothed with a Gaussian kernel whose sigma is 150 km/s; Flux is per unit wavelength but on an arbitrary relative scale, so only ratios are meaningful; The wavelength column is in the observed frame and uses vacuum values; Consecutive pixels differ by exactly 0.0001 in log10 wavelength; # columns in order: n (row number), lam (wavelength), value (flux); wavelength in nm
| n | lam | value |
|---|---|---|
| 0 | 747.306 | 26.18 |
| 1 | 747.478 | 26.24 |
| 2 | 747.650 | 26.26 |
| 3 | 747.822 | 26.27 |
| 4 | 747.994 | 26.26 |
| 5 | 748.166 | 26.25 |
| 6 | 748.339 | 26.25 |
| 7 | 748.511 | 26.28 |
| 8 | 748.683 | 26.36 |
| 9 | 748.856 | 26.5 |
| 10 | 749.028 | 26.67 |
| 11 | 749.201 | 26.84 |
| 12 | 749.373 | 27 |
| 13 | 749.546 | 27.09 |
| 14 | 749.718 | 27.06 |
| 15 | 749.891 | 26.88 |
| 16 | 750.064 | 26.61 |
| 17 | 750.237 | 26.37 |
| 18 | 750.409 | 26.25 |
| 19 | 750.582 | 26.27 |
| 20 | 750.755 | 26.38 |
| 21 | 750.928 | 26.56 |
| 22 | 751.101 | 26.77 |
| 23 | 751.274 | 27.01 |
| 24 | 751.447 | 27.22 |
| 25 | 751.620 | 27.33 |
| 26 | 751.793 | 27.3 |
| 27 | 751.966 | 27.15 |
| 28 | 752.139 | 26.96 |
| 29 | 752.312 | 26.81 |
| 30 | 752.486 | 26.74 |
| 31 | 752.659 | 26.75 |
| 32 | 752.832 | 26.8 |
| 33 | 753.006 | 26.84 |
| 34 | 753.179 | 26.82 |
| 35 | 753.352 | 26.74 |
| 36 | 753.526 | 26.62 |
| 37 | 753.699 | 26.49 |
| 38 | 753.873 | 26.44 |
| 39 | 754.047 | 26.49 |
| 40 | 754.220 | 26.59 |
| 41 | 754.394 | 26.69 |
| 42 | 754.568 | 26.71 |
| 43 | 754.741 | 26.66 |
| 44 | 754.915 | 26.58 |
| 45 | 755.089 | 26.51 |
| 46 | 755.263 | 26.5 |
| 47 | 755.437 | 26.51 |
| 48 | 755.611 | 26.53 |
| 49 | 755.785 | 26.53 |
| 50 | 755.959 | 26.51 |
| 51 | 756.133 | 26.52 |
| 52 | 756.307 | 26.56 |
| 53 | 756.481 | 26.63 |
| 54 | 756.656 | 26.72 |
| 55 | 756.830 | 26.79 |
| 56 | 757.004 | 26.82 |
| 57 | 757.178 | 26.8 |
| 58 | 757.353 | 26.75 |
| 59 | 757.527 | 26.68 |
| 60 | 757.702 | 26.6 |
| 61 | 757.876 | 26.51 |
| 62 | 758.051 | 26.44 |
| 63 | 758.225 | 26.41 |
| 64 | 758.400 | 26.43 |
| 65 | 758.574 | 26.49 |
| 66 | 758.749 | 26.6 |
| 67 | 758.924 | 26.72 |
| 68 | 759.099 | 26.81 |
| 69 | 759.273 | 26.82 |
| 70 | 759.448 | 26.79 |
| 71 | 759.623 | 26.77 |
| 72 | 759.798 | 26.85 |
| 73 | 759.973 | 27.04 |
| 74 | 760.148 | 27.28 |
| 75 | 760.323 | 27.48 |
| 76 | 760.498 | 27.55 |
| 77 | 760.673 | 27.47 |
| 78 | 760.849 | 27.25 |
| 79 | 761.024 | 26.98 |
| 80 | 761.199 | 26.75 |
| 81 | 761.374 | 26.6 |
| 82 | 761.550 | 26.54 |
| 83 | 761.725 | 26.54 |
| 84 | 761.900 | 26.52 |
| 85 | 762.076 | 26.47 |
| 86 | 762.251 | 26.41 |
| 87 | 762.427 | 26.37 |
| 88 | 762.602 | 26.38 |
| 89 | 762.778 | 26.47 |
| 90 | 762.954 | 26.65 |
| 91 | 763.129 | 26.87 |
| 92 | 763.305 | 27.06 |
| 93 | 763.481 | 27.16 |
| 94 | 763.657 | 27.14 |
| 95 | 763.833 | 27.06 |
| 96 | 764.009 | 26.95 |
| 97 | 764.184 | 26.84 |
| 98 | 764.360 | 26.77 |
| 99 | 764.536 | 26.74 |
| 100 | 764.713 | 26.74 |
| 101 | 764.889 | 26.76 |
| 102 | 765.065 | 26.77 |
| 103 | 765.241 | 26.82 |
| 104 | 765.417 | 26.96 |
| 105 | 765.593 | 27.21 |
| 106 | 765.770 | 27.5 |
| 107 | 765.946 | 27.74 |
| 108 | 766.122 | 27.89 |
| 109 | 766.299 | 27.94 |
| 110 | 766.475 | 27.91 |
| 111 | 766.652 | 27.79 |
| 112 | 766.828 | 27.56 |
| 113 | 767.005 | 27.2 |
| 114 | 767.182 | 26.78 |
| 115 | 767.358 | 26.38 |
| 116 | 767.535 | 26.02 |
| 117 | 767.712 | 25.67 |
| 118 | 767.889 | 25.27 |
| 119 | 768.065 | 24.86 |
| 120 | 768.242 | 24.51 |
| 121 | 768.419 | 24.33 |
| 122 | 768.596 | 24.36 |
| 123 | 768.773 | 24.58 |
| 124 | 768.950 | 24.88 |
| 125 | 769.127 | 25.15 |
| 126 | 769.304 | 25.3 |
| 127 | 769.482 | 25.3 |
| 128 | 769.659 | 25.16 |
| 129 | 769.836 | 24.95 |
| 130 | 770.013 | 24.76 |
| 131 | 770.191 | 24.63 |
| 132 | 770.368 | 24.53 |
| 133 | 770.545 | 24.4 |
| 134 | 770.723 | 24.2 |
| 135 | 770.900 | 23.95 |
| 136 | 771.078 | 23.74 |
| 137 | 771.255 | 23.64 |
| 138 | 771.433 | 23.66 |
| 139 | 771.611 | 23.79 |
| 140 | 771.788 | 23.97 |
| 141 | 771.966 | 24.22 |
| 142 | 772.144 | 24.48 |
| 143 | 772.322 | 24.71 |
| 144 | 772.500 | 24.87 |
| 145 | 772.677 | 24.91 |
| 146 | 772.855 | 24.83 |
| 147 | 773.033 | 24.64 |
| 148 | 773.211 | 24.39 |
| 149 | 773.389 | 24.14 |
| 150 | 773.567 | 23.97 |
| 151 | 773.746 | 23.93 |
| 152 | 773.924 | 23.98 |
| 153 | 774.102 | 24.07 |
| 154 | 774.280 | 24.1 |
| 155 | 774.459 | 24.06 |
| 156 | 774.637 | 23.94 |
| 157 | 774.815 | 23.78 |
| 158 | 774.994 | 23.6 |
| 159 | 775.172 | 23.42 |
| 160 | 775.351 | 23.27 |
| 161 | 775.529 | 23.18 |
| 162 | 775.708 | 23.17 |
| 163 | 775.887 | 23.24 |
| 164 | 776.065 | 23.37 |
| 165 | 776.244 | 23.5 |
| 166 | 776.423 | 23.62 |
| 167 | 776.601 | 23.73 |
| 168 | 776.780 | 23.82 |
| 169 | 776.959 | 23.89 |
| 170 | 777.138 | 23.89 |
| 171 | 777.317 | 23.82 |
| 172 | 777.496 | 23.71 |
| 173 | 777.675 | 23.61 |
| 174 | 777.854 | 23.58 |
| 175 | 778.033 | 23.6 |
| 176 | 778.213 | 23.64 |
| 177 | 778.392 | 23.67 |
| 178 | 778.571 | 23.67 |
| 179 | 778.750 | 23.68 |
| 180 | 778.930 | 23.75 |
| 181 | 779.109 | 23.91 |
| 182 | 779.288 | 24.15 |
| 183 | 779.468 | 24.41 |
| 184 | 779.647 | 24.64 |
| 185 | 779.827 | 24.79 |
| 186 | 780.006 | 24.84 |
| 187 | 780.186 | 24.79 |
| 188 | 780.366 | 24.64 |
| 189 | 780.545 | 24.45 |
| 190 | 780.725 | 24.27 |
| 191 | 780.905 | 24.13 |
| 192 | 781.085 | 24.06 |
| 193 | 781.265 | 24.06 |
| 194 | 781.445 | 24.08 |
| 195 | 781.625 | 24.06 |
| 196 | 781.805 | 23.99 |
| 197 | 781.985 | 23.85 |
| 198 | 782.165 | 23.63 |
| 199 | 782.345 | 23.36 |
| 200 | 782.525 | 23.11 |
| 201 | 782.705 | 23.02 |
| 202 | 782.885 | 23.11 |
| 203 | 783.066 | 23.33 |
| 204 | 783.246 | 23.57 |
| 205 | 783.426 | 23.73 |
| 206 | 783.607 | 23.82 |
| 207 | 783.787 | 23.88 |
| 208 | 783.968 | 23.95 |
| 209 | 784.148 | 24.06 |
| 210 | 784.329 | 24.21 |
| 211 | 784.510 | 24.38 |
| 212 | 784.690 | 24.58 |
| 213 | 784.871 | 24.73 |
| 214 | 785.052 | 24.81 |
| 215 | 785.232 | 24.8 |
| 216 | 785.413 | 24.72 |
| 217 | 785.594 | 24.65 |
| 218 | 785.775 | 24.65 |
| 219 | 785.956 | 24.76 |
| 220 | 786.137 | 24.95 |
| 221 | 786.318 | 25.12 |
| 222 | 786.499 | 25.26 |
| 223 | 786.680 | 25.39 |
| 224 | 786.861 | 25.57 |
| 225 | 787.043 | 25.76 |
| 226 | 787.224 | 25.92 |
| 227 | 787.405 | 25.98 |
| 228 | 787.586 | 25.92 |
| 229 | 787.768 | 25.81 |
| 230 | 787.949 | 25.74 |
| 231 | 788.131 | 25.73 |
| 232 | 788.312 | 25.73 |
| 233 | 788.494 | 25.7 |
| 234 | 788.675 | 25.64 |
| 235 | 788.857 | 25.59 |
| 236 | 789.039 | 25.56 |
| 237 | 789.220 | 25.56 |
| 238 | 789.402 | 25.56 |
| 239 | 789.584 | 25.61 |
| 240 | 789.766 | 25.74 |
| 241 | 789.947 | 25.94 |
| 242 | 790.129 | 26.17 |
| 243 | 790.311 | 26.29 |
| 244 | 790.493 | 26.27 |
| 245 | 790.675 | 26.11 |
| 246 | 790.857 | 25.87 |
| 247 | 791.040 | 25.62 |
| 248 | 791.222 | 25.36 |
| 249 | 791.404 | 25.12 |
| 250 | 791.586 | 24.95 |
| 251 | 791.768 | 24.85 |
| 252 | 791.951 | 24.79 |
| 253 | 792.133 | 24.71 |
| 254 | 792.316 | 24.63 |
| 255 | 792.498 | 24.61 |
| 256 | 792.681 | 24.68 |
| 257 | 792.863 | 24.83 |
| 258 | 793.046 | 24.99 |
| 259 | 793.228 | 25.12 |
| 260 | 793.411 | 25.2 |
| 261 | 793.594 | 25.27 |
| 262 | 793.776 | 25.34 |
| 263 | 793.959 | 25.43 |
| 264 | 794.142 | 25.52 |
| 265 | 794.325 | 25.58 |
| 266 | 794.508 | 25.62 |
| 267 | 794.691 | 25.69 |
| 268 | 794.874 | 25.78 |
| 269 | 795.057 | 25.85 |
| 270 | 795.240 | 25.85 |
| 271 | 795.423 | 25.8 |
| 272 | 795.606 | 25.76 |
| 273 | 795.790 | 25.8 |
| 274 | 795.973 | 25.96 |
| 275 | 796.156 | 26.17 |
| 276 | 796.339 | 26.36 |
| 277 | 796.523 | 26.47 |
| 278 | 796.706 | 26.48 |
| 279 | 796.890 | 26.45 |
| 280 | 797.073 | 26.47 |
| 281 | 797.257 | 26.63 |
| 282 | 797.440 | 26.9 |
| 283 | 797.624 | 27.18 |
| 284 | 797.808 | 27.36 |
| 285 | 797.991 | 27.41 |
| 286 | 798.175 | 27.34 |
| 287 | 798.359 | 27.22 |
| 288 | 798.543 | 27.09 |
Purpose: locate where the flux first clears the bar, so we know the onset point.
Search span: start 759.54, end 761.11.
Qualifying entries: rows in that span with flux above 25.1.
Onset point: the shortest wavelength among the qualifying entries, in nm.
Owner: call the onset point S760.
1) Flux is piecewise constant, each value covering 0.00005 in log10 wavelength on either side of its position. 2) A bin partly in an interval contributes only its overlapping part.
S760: 759.623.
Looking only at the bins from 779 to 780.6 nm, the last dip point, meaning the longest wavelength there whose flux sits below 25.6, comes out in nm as 780.545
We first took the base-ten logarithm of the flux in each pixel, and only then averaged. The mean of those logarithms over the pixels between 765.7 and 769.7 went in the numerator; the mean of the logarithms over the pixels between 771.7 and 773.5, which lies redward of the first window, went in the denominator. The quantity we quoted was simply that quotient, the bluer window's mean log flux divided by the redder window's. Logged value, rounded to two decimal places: 1.02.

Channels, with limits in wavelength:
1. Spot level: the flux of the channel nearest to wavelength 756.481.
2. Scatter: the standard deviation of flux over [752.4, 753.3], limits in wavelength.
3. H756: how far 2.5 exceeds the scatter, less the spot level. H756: -24.2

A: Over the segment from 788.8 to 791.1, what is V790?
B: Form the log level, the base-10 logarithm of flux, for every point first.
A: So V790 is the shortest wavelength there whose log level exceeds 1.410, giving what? 789.766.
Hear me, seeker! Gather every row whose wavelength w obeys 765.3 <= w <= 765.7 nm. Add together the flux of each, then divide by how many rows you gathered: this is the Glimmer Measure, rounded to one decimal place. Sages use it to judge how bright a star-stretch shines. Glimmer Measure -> 27.1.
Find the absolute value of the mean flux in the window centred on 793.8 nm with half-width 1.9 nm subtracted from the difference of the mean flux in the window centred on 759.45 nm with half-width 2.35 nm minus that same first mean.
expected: 23.8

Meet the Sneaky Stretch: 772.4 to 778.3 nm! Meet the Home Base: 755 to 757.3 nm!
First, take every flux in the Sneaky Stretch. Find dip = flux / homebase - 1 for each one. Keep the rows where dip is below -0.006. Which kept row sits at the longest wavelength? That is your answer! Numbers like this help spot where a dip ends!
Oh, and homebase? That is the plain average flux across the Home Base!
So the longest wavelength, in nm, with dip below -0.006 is 778.213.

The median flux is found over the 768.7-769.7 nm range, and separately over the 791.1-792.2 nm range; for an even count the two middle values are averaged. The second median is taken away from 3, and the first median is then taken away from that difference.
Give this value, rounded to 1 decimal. -47.1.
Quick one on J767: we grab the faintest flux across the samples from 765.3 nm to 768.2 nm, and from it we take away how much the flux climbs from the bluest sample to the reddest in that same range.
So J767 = 27.0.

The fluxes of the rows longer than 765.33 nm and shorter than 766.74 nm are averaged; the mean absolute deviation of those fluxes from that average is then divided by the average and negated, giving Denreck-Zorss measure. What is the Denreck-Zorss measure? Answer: -0.011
